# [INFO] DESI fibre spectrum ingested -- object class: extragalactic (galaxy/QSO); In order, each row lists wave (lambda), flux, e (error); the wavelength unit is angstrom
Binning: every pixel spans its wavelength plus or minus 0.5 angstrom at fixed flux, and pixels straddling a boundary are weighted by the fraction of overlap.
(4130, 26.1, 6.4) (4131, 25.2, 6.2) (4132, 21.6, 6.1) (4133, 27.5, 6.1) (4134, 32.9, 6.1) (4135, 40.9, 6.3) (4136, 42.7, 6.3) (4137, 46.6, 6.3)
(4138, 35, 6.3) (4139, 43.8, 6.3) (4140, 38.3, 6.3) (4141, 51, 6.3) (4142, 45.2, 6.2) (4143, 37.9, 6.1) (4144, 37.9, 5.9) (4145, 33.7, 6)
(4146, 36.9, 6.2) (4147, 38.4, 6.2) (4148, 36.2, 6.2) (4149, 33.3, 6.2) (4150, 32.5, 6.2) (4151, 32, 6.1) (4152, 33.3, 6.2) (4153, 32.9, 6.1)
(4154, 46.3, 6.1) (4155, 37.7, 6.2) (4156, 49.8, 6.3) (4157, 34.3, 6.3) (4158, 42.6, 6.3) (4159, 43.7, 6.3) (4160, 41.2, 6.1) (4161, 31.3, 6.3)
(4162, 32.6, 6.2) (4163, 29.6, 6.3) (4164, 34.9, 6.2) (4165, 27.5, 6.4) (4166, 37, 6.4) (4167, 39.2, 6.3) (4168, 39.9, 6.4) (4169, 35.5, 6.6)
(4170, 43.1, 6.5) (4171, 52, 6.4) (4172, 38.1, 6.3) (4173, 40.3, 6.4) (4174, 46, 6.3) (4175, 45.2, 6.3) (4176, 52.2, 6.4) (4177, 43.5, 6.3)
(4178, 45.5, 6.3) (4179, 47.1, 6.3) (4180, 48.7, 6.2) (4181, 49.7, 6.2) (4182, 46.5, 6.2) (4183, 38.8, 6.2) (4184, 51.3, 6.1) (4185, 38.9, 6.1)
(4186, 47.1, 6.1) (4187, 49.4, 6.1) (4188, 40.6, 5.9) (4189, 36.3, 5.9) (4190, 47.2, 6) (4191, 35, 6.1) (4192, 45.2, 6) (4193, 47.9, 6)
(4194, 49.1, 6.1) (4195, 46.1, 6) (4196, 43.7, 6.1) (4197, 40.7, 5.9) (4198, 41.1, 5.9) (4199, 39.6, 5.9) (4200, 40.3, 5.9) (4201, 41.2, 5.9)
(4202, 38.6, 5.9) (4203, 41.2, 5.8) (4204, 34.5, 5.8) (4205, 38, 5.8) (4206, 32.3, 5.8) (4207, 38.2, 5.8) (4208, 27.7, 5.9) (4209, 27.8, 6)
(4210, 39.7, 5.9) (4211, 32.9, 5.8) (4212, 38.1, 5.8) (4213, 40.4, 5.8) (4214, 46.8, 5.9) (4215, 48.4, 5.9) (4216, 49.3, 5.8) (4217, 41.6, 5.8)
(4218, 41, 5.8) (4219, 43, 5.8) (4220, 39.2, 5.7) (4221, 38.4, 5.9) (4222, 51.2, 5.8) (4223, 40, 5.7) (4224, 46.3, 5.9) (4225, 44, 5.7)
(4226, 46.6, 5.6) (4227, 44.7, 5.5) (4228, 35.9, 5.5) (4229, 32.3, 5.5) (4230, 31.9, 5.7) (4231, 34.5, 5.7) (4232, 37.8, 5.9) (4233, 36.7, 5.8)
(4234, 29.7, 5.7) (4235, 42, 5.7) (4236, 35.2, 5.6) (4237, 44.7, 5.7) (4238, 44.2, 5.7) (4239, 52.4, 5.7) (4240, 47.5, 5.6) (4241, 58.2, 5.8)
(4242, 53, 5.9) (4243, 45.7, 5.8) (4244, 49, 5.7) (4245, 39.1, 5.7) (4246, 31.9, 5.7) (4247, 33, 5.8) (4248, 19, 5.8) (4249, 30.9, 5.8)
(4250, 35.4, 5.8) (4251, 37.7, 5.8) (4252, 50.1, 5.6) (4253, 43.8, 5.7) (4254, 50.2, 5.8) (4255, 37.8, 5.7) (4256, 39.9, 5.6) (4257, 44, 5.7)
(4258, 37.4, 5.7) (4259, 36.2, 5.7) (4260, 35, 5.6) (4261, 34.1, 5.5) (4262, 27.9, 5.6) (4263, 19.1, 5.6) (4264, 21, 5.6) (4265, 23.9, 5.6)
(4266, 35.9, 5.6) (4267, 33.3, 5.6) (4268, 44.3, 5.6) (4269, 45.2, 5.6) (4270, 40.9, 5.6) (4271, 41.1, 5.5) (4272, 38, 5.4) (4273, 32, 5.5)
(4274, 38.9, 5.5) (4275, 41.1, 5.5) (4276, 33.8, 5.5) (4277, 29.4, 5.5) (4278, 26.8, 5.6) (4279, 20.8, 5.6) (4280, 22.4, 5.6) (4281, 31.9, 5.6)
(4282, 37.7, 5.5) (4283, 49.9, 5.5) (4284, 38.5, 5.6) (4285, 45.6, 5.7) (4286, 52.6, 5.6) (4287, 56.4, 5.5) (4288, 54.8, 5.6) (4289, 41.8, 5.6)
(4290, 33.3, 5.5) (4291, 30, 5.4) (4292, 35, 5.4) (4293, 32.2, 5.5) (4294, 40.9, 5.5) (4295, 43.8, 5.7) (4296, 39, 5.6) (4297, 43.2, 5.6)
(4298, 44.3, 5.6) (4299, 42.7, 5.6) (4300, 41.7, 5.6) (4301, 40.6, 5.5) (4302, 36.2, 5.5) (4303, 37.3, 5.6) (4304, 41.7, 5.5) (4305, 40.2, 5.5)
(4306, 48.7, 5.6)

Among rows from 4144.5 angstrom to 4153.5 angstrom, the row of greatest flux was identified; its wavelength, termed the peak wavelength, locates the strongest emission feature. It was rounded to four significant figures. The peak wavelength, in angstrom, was 4147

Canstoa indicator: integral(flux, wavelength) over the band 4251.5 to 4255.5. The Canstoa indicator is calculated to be 182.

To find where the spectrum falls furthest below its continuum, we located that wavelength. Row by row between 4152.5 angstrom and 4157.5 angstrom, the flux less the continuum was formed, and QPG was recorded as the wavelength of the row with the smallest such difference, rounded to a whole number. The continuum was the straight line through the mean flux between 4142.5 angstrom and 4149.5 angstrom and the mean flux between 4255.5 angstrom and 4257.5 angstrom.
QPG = 4153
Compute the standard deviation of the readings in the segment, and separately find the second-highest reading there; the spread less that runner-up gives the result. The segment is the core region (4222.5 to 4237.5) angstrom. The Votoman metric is -41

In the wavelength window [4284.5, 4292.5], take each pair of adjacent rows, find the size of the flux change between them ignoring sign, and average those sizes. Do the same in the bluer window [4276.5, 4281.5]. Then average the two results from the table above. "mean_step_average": 5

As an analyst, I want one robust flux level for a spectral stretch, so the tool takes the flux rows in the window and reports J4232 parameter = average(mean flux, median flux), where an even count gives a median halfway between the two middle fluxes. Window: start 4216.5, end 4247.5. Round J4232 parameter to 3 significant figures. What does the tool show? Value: 41.6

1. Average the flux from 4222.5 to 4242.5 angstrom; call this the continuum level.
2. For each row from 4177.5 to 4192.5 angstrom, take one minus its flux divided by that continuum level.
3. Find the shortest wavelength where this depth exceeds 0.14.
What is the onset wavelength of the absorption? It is 4191 angstrom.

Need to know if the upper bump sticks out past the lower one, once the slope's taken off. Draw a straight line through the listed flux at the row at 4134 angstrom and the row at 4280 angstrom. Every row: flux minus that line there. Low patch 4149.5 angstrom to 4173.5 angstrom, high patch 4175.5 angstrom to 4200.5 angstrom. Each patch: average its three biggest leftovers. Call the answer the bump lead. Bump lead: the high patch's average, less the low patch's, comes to 3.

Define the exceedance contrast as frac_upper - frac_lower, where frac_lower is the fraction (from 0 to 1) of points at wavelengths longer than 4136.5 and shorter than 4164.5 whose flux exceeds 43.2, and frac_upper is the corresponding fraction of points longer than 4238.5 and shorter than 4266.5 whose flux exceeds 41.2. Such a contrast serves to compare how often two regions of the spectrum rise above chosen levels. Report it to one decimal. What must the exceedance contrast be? 0.1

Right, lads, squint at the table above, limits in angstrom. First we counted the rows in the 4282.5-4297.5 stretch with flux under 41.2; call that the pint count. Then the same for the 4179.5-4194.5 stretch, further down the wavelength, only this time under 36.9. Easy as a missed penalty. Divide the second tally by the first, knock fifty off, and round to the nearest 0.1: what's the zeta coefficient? -49.7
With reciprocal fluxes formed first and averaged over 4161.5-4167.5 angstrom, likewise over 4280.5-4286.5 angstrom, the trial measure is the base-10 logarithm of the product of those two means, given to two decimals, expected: -3.14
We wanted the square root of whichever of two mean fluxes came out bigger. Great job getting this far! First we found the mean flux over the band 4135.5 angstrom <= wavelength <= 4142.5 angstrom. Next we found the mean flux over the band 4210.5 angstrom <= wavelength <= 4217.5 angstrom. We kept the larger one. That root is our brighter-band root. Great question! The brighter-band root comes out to 6.57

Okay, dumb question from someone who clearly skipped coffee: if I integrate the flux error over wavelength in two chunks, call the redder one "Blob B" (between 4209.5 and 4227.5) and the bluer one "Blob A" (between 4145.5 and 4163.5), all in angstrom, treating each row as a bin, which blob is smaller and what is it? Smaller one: 104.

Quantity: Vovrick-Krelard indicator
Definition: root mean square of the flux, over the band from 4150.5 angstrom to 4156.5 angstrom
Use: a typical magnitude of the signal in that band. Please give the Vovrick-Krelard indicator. 39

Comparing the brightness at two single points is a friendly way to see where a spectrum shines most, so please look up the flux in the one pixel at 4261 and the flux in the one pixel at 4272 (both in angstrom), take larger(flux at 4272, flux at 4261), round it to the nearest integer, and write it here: 38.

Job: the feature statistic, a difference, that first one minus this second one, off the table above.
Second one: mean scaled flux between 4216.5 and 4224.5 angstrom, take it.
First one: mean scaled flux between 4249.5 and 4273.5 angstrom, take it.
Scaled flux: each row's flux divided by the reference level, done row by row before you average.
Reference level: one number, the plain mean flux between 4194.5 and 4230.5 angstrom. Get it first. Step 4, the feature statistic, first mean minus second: -0.14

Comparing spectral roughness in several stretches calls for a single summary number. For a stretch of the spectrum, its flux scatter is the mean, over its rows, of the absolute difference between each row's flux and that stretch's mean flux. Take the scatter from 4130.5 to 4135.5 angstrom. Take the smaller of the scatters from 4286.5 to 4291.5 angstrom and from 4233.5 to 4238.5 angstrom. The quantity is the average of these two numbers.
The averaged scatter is 5.6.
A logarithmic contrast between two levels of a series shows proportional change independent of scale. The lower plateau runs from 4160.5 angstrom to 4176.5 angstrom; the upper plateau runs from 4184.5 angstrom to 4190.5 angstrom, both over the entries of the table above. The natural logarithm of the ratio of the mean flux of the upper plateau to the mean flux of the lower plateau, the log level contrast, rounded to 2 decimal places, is 0.10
